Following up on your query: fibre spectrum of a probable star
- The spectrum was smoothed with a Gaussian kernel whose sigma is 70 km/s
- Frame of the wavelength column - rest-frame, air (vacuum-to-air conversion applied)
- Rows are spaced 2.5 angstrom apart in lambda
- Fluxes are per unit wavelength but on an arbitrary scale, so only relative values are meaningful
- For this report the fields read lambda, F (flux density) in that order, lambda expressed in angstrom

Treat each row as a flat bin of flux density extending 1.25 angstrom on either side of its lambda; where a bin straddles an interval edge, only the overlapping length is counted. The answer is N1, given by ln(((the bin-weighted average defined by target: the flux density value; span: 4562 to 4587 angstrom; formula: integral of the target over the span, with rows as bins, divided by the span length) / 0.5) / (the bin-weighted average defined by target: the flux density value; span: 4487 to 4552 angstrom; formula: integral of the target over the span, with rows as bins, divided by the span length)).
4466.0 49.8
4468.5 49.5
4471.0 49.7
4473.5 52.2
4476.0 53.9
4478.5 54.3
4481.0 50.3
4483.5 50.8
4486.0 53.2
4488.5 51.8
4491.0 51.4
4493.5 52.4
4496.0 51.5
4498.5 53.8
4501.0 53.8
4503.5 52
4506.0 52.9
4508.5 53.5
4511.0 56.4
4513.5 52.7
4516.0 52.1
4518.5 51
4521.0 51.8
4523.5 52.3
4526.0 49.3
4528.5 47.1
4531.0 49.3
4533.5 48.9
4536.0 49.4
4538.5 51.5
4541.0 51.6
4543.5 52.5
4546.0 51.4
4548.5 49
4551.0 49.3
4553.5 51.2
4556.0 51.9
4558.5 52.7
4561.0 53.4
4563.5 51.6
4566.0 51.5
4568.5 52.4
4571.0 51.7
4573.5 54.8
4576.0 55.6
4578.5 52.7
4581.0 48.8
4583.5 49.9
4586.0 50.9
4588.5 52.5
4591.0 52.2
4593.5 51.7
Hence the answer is 0.703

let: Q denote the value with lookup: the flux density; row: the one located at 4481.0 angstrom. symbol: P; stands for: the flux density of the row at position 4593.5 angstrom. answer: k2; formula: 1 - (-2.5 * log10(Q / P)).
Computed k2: 0.97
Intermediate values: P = 51.7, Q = 50.3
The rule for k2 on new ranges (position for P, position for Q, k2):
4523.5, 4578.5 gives 1.01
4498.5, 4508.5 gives 0.99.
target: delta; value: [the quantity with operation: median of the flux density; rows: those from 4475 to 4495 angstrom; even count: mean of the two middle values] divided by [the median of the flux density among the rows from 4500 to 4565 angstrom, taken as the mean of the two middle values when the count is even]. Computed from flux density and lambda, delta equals 1.01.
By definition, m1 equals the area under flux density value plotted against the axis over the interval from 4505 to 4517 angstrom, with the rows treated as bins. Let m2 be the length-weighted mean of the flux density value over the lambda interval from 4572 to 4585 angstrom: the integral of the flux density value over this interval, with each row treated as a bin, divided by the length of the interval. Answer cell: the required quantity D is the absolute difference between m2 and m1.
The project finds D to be 590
